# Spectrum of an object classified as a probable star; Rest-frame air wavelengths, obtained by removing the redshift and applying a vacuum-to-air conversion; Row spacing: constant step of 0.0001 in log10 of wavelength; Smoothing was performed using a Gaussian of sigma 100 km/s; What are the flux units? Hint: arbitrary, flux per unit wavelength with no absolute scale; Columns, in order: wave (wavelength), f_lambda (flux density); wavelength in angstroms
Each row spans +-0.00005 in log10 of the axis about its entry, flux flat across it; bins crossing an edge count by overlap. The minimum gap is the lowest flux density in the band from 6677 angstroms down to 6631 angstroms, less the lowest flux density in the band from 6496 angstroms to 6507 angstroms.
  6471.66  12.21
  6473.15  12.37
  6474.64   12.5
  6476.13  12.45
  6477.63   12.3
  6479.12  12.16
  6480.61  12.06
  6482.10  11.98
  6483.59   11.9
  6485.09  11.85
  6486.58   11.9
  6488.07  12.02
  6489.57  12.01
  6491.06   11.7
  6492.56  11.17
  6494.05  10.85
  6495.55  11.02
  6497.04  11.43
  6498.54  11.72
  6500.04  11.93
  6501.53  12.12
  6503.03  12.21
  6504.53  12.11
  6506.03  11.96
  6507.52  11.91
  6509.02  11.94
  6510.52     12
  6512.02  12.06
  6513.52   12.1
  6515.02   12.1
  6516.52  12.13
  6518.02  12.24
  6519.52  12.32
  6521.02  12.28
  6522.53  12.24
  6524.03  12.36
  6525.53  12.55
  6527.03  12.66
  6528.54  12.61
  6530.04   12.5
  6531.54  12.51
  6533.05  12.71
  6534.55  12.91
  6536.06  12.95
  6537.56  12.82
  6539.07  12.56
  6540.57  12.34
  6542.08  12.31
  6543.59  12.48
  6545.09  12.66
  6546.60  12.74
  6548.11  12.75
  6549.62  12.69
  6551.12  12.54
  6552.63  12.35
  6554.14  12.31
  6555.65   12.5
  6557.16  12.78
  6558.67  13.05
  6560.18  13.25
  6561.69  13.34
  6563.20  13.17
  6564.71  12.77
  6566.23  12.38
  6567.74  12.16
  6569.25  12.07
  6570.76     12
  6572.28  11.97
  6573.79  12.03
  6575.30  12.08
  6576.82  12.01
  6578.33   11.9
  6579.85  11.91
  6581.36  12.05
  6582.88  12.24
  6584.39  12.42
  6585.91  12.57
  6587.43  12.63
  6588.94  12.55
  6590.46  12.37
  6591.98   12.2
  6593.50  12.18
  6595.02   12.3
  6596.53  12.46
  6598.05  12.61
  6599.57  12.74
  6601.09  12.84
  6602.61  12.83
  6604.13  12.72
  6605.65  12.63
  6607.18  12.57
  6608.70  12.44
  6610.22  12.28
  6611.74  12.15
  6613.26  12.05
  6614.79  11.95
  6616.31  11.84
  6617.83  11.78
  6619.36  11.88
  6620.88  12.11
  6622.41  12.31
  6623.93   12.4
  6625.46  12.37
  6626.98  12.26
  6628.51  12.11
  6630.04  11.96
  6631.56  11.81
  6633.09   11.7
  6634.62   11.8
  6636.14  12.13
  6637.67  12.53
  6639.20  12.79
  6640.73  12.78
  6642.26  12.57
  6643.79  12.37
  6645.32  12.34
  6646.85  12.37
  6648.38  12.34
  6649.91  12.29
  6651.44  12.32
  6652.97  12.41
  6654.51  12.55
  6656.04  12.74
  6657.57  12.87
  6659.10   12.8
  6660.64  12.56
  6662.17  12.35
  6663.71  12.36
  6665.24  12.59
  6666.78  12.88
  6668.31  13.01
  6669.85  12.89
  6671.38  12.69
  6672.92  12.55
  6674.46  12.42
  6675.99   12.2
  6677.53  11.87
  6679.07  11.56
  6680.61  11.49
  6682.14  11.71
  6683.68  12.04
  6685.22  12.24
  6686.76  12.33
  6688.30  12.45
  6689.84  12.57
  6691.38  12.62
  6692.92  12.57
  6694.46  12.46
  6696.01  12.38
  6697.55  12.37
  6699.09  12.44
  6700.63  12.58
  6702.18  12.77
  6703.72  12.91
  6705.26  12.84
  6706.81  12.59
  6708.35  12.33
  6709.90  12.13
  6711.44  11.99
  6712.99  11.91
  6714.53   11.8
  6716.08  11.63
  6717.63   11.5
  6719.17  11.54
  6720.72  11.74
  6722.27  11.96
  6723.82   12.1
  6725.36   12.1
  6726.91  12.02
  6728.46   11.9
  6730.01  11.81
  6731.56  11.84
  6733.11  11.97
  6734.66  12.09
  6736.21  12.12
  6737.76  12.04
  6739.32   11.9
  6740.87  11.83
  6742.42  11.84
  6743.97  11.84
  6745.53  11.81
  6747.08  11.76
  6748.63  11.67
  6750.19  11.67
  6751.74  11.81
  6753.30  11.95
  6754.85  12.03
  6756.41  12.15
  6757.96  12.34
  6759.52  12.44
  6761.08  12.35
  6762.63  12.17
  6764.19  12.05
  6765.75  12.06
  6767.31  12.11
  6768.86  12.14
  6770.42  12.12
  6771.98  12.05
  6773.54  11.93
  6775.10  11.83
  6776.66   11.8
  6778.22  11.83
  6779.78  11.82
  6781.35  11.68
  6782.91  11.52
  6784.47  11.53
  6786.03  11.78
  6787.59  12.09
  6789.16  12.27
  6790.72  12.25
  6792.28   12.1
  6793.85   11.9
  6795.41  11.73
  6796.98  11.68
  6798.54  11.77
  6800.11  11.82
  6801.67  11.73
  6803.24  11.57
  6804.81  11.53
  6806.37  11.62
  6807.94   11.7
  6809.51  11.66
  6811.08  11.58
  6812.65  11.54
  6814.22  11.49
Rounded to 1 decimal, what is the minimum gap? 0.3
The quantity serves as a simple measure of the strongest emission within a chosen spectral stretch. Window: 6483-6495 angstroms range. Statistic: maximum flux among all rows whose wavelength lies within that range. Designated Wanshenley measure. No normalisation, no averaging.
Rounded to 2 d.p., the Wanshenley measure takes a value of 12.02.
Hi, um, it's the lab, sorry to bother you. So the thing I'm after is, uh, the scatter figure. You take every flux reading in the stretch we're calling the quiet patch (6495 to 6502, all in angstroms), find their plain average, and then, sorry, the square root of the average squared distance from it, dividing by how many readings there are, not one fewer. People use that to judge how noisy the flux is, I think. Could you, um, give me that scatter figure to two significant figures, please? 0.39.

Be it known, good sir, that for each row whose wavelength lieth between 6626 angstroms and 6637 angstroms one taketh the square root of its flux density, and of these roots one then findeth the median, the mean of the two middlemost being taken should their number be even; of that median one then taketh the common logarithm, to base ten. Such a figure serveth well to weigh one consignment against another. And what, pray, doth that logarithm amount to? 0.539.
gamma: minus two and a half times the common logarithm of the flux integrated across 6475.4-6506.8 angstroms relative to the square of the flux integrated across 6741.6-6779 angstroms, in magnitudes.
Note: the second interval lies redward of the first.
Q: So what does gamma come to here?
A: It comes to 6.8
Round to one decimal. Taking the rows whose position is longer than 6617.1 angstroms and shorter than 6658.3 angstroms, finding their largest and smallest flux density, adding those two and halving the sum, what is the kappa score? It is 12.3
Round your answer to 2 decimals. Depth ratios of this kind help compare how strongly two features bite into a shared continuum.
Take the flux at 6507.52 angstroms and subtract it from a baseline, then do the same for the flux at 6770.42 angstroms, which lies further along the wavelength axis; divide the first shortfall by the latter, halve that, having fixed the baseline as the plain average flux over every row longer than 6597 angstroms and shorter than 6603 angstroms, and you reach 0.67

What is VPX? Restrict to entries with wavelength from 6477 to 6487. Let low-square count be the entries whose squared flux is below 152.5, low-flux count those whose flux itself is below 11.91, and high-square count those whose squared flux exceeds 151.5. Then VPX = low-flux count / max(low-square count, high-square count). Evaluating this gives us 0.43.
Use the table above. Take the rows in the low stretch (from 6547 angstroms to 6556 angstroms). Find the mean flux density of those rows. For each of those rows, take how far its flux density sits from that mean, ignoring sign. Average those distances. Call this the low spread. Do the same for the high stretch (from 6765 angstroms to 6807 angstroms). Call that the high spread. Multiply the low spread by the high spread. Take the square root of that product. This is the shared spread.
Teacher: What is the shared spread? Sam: 0.16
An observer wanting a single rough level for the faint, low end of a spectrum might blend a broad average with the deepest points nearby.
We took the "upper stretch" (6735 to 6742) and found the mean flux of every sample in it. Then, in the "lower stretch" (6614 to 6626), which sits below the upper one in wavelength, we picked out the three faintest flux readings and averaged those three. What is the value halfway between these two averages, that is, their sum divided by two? 11.9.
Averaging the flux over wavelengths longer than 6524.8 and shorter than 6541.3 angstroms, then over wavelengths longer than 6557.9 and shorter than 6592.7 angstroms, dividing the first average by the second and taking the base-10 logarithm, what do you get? 0.009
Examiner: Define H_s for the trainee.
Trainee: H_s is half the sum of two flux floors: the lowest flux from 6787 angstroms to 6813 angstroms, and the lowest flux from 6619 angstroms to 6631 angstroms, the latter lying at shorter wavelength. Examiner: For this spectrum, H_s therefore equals 11.7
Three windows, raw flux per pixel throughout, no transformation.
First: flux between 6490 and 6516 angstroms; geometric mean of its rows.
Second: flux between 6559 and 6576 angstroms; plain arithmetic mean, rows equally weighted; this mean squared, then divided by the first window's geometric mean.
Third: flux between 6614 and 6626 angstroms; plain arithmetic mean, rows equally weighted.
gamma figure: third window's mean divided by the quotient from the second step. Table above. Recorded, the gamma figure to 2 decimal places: 0.91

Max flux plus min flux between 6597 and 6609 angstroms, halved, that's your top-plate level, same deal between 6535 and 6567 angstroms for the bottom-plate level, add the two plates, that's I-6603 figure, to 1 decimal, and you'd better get 25.5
